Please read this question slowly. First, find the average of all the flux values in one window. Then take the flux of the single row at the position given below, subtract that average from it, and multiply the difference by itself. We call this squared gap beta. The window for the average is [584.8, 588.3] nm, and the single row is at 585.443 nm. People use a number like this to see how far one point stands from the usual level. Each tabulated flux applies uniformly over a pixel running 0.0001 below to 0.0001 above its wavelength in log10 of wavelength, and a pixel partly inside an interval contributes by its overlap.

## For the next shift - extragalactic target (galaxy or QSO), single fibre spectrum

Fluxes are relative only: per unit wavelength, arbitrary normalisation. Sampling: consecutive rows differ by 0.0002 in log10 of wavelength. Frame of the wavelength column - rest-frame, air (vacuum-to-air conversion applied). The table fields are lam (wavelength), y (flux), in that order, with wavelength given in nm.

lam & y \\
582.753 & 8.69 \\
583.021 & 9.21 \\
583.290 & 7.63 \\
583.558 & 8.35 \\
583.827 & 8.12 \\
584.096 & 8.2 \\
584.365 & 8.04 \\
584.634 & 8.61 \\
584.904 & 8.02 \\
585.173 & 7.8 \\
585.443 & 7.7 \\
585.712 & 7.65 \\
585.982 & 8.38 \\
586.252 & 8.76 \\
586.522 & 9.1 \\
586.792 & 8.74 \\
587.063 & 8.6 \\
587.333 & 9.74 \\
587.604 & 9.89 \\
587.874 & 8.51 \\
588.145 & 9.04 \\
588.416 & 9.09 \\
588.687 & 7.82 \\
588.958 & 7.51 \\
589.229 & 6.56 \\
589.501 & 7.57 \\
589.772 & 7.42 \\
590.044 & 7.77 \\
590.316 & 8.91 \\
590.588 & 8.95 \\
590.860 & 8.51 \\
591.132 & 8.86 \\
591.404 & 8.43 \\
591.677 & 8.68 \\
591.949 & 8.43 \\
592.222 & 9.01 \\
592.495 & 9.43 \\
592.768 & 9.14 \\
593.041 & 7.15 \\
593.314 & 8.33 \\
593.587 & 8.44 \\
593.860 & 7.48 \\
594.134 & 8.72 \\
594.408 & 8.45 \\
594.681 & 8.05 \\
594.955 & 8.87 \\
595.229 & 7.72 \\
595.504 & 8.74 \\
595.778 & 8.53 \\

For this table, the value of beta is 0.8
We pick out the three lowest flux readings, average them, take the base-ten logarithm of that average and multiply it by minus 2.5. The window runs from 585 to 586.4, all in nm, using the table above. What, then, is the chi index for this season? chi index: -2.22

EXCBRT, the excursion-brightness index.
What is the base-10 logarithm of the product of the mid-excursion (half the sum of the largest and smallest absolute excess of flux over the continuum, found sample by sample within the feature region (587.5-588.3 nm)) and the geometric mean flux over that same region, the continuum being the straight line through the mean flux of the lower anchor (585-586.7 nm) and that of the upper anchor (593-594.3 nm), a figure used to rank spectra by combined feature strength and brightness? 1.0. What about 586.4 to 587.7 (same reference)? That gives 1.0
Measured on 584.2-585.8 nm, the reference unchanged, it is 0.5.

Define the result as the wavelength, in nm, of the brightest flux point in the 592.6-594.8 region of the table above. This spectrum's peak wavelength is 592.768 nm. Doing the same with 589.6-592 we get 590.588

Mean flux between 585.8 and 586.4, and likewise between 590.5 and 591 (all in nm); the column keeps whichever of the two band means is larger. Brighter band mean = 8.7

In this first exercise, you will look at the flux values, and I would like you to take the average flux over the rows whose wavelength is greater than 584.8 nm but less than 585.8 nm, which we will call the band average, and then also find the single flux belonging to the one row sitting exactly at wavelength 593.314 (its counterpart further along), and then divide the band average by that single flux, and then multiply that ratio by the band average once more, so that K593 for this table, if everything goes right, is 7.3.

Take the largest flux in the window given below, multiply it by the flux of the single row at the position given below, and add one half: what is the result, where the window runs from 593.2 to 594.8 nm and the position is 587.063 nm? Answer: 75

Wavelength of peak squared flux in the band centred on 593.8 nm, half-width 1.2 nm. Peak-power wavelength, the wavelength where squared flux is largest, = 592.768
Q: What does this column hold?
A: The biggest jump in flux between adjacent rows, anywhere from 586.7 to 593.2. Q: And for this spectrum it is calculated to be 2.0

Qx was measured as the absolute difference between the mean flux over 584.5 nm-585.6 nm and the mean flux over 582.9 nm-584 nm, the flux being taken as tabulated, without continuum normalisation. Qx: 0.3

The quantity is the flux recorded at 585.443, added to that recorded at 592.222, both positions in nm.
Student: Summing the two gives 16.7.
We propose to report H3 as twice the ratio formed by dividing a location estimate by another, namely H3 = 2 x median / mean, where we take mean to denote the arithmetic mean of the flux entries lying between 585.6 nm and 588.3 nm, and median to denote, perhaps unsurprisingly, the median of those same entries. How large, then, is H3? 1.98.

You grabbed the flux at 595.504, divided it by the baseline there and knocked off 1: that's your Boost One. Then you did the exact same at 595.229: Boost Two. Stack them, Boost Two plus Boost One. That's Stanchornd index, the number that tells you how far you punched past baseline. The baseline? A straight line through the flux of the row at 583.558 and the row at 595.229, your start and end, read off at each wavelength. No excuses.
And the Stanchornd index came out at 0.13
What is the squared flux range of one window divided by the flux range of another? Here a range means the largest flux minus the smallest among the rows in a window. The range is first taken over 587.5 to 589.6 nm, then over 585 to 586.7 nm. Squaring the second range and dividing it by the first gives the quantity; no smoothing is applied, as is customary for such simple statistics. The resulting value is 0.63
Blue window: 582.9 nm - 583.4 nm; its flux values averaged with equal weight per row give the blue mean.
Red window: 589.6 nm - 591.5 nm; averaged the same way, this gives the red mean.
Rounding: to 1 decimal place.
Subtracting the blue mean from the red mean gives 0.0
